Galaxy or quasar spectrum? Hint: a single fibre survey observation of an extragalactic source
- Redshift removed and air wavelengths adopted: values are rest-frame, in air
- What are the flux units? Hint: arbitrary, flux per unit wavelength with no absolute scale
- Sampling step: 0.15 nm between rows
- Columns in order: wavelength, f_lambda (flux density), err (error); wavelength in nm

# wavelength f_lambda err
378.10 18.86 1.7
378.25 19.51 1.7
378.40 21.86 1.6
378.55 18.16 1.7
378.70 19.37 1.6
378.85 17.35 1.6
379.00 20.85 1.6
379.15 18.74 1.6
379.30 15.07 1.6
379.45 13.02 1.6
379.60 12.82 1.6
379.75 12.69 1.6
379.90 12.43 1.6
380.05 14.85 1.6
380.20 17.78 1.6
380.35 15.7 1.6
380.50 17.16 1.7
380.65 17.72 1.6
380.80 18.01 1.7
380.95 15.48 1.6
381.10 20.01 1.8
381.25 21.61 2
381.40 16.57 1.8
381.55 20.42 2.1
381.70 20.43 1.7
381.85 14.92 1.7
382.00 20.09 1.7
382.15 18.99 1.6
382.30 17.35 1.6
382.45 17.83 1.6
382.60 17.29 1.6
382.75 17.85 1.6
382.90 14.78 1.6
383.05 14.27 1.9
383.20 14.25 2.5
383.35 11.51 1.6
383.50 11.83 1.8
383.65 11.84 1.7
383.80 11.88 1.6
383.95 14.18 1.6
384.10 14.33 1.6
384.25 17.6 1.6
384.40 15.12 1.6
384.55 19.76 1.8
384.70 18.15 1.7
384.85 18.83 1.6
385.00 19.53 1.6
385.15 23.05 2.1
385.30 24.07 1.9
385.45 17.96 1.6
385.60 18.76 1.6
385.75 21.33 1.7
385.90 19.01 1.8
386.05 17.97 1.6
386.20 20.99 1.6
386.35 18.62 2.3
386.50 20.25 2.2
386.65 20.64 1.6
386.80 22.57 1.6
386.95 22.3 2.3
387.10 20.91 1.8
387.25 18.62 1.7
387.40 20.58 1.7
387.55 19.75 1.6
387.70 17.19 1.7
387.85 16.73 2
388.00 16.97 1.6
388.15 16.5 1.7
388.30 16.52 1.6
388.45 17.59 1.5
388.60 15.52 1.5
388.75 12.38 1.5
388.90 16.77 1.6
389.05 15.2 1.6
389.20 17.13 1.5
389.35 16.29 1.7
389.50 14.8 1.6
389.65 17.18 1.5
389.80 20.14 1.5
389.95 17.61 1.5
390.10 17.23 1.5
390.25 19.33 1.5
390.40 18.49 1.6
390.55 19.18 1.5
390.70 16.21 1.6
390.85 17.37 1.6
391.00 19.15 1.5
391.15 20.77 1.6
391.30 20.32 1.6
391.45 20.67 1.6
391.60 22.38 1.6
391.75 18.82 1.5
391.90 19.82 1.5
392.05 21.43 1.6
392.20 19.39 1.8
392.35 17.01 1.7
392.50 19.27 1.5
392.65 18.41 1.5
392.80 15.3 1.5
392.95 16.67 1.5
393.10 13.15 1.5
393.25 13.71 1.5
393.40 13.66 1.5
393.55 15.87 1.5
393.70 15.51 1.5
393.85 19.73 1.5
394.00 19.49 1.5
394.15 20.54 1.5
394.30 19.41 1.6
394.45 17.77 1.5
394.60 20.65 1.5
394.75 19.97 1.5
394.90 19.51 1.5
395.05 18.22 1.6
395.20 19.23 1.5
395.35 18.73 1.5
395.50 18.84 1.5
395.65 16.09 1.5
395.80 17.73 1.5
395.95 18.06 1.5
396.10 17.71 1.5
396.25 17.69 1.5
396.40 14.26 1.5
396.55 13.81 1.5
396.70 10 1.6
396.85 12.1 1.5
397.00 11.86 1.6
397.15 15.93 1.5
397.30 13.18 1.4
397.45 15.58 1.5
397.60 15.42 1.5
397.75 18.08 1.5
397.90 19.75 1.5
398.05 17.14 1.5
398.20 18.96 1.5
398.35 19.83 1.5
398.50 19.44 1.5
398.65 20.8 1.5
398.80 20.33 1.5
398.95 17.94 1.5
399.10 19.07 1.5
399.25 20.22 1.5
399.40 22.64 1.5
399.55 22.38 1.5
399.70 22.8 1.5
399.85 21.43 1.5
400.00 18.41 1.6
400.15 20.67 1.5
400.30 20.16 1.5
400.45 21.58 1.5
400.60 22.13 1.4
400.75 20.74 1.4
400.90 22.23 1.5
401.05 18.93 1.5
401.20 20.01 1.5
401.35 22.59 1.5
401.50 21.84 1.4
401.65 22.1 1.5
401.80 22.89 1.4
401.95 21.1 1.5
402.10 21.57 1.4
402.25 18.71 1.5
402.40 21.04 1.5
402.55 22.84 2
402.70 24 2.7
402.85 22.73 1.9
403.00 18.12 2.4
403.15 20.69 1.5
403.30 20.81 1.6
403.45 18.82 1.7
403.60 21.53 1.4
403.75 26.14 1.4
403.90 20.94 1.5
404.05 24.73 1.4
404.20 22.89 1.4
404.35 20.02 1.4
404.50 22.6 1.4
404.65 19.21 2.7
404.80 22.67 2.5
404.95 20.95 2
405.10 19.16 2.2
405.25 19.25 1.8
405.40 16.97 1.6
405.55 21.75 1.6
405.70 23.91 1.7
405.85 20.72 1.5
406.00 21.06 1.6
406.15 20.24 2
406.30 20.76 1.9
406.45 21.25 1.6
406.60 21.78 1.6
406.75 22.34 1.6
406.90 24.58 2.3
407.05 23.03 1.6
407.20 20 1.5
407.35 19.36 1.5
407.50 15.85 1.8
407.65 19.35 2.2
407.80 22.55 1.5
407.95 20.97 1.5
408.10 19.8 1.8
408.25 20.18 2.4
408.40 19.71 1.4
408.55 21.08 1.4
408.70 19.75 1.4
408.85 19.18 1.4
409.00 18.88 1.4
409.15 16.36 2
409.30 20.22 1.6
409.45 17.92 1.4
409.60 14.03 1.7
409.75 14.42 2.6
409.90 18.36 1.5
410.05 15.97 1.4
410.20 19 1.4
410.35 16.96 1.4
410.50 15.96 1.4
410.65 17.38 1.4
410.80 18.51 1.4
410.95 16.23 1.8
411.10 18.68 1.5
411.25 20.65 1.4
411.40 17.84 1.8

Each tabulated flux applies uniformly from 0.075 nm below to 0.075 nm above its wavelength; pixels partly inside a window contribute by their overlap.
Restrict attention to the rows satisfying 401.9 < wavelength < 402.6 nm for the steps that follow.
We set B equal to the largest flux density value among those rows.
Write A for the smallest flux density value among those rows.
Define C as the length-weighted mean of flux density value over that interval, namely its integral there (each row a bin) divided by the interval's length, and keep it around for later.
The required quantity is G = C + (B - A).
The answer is 25.1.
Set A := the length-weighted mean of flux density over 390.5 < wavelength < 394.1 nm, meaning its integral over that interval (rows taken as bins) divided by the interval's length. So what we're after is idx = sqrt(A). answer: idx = 4.25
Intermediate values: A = 18.1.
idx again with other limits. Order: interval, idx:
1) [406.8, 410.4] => 4.37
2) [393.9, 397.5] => 4.12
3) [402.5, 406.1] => 4.62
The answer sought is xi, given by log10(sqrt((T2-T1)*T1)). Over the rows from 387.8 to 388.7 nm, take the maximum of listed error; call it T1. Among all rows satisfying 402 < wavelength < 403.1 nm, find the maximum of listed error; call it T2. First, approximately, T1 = 2.00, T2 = 2.70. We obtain 0.07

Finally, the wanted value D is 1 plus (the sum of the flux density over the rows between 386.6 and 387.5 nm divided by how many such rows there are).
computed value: 21.9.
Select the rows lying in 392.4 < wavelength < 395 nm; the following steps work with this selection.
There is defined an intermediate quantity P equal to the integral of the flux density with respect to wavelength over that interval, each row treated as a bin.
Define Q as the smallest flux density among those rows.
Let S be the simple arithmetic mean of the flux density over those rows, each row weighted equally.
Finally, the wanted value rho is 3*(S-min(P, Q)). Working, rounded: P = 46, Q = 13.15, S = 17.6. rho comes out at 13.2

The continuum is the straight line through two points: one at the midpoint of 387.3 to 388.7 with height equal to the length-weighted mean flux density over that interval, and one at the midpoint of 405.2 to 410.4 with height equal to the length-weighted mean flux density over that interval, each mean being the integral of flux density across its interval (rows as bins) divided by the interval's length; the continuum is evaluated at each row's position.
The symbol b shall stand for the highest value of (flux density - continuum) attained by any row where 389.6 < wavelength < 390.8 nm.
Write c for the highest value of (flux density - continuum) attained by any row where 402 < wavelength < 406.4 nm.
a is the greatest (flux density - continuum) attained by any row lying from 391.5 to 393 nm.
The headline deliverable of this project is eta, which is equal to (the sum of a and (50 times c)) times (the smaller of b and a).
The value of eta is 887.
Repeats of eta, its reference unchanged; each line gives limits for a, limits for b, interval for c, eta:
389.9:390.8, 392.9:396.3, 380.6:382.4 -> 415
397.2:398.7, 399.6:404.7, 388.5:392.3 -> 502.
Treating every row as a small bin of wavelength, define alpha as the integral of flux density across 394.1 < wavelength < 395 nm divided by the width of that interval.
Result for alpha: 19.6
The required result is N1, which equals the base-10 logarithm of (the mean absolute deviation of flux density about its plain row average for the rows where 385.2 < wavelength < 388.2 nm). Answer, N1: 0.24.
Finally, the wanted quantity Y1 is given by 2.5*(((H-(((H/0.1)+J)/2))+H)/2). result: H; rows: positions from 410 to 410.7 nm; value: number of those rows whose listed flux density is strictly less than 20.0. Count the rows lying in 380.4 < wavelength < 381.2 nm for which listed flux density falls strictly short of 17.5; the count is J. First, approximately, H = 5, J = 2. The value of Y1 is -20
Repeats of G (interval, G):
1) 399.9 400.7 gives 24.3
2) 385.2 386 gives 26.4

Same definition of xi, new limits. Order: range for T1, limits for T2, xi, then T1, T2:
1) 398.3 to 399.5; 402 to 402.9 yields 0.13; 1.50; 2.70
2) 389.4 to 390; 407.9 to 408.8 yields 0.05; 1.60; 2.40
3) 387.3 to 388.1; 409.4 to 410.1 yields 0.04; 2.00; 2.60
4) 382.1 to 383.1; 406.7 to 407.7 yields -0.06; 1.90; 2.30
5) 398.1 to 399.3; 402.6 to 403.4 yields 0.13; 1.50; 2.70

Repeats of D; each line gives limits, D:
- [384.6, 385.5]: 21.3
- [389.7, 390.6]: 19.7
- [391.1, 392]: 21.5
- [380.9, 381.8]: 20.1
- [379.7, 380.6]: 16.1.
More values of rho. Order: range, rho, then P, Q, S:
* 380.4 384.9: 15.5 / 75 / 11.51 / 16.7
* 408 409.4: 9.3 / 27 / 16.36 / 19.5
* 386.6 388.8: 17.8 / 40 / 12.38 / 18.3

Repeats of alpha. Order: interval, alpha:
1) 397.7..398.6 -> 18.9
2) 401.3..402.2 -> 21.9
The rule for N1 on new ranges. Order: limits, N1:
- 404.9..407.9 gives 0.20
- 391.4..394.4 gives 0.37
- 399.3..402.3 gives 0.05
